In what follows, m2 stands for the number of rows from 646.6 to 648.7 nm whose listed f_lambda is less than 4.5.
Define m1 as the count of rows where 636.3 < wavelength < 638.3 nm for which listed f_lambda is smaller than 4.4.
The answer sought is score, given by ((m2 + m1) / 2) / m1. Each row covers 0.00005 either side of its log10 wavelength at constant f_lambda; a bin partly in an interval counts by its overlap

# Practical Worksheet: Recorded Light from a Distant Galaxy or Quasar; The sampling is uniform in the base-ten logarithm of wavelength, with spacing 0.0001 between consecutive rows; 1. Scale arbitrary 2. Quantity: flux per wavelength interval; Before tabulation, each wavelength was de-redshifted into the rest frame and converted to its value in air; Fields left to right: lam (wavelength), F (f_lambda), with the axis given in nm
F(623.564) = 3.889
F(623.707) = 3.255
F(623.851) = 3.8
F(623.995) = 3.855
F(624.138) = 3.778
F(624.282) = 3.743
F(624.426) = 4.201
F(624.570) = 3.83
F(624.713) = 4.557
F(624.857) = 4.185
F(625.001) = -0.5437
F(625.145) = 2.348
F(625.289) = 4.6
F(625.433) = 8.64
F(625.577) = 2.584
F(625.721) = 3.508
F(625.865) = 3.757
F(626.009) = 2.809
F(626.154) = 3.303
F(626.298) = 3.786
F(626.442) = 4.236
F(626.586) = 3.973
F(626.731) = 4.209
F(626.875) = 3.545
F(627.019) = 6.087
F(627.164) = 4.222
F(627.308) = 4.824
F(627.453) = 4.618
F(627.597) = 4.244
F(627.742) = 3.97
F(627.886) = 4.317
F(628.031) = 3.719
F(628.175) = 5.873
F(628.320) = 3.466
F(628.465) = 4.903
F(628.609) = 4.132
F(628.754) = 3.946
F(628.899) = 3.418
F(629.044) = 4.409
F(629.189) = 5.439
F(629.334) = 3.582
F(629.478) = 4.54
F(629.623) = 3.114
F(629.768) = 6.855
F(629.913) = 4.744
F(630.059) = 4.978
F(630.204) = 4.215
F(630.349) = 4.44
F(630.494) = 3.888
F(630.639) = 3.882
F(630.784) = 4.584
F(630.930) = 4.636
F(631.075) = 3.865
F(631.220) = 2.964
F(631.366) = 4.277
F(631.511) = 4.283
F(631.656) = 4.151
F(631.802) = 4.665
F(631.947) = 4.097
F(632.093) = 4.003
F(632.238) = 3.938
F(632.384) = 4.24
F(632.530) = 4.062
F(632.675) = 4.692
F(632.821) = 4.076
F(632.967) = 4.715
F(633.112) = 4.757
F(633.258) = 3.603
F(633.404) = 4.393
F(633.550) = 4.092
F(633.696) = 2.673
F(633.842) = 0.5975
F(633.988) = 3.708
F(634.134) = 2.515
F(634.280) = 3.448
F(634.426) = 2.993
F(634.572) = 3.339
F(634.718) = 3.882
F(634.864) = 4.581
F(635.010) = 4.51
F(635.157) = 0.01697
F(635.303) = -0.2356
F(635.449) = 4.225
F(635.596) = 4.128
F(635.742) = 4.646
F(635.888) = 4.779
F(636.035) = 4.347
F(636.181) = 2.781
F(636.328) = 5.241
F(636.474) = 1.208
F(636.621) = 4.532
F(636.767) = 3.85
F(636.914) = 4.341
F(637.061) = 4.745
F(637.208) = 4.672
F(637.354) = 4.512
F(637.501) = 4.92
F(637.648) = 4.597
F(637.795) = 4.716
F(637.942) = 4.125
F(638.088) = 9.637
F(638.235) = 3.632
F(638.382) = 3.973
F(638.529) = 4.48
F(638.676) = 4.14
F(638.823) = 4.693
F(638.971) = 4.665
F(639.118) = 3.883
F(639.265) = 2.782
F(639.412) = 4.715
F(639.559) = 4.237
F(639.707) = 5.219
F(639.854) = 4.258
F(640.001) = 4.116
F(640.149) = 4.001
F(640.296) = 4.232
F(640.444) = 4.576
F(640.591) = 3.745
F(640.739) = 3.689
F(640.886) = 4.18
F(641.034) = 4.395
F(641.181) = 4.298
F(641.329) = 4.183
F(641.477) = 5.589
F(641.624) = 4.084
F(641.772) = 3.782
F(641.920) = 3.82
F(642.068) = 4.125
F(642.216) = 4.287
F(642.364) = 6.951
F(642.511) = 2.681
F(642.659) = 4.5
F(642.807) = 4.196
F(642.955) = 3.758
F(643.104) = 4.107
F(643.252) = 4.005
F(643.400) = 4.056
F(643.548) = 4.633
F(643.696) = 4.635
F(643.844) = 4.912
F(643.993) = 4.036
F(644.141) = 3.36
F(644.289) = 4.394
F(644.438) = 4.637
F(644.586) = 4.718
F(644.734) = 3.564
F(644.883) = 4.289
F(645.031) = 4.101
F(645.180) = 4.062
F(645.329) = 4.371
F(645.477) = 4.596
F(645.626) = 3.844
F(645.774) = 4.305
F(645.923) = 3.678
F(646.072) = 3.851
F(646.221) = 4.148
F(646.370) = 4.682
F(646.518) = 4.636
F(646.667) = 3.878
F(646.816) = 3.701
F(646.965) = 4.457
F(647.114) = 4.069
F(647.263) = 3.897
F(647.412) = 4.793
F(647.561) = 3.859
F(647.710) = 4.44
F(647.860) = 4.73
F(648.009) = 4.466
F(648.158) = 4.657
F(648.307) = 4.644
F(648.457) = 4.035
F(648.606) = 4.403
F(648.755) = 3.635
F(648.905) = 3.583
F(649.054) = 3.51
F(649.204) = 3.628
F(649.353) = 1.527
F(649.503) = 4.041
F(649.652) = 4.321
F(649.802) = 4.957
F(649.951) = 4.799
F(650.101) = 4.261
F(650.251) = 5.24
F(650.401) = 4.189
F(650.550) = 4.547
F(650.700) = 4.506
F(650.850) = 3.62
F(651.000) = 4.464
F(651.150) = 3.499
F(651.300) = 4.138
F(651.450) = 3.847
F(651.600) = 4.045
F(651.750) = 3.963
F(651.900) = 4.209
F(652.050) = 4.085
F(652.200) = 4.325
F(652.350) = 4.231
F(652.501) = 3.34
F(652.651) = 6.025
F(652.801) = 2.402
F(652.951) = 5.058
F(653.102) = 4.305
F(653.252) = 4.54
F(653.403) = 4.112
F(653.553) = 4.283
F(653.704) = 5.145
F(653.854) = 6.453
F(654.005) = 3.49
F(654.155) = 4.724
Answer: 1.50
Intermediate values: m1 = 5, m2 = 10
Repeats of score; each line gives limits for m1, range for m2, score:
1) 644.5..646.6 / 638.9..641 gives 1.00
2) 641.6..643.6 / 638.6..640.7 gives 0.91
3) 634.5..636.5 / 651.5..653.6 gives 1.11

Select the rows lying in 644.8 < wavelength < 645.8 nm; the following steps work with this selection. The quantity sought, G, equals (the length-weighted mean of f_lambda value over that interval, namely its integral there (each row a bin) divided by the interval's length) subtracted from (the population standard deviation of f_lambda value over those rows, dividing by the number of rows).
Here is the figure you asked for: -4.0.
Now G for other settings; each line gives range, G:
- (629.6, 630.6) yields -3.6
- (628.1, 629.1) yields -3.5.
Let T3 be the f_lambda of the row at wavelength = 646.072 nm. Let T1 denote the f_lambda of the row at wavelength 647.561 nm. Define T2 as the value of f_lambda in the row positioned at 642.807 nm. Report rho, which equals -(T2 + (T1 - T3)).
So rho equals -4.20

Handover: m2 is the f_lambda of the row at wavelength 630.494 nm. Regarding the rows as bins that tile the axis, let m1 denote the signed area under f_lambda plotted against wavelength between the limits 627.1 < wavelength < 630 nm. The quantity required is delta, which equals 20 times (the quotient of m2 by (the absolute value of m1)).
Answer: 6.1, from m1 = 13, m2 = 3.888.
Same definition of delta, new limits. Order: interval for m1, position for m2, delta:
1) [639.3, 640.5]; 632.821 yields 15.6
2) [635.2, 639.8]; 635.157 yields 0.0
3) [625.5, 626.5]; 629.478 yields 26.4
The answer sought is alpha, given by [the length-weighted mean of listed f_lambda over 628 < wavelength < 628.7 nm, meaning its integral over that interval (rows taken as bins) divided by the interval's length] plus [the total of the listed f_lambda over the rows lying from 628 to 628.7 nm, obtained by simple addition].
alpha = 26.5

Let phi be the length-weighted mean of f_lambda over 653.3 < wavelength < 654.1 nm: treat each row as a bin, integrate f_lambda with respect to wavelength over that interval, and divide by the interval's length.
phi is 4.69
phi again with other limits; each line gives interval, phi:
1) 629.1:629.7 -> 4.20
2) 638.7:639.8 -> 4.30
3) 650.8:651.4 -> 3.94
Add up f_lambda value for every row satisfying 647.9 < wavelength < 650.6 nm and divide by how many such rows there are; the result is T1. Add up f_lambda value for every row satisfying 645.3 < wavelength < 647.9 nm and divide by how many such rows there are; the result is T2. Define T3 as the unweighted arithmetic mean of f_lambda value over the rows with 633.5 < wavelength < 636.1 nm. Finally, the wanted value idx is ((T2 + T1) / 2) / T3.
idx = 1.29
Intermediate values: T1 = 4.14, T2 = 4.22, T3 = 3.2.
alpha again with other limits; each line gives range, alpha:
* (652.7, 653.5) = 24.6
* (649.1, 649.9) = 22.2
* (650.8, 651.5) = 23.5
